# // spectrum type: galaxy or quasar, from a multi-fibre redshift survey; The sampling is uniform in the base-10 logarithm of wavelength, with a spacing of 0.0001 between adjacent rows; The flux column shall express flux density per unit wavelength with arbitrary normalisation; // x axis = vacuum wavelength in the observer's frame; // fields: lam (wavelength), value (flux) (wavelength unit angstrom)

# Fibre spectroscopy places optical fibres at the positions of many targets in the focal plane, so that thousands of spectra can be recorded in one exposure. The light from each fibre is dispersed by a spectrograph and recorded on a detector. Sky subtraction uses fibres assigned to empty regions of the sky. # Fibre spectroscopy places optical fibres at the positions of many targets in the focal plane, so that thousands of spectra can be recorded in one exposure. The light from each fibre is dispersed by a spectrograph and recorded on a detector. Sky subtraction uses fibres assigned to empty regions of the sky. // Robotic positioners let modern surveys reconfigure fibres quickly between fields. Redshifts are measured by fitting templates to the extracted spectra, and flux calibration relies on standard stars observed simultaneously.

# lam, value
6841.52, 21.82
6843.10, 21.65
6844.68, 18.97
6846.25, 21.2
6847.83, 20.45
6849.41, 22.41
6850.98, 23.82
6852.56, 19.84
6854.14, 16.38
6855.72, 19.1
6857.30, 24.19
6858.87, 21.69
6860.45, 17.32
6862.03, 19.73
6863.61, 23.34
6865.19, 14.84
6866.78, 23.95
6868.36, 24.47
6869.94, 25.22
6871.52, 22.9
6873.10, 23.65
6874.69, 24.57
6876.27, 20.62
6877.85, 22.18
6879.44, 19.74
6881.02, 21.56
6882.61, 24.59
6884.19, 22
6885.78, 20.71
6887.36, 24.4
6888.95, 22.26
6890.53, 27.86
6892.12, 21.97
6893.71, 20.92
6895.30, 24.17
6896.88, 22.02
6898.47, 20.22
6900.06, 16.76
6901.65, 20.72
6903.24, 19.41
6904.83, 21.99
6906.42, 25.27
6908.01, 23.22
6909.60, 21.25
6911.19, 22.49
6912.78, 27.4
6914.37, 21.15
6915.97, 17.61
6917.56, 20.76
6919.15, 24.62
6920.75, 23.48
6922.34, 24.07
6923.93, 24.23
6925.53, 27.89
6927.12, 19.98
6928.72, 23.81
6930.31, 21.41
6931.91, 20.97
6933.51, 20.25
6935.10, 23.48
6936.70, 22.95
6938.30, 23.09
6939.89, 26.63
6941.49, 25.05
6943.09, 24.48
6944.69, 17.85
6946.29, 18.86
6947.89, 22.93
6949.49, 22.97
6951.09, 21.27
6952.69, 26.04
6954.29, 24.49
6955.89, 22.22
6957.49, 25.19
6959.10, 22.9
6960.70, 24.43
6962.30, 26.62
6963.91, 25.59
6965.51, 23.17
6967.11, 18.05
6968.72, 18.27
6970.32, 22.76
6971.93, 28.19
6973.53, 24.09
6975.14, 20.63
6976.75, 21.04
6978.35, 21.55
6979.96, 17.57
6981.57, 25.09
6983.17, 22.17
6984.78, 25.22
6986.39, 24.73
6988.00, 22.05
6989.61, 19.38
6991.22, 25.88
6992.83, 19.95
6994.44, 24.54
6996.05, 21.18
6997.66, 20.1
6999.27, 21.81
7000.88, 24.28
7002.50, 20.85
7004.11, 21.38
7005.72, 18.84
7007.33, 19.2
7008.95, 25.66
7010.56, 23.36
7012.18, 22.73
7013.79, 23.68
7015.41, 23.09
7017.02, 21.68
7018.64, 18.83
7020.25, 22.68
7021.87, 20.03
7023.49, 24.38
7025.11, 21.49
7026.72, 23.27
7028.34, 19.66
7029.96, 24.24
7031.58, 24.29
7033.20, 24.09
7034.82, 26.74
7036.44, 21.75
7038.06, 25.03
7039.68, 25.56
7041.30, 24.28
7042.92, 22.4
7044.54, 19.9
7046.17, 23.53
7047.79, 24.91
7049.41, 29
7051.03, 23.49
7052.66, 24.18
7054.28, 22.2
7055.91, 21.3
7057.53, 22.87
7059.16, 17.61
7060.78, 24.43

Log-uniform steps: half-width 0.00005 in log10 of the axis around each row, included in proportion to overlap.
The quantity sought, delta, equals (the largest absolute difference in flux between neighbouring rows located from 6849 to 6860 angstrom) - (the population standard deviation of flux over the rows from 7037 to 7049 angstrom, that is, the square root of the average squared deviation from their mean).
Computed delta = 3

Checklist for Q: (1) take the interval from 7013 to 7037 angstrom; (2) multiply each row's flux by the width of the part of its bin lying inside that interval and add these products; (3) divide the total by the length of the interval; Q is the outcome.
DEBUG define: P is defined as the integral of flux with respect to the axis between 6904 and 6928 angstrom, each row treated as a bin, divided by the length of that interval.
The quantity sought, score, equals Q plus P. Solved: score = 45.7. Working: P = 23.0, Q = 22.7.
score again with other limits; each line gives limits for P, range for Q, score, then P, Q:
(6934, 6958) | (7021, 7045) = 46.3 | 23.1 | 23.2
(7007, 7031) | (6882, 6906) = 44.4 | 22.3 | 22.0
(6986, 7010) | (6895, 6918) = 43.5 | 22.0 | 21.6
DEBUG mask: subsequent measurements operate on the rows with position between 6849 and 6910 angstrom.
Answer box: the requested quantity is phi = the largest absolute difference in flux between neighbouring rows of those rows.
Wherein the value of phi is 9.1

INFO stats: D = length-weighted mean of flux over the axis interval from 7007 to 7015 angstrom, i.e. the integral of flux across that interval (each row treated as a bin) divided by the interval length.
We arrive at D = 23.1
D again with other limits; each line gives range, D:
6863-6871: 22.4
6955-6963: 24.2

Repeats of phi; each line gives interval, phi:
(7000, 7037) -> 6.5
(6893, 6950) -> 7.9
